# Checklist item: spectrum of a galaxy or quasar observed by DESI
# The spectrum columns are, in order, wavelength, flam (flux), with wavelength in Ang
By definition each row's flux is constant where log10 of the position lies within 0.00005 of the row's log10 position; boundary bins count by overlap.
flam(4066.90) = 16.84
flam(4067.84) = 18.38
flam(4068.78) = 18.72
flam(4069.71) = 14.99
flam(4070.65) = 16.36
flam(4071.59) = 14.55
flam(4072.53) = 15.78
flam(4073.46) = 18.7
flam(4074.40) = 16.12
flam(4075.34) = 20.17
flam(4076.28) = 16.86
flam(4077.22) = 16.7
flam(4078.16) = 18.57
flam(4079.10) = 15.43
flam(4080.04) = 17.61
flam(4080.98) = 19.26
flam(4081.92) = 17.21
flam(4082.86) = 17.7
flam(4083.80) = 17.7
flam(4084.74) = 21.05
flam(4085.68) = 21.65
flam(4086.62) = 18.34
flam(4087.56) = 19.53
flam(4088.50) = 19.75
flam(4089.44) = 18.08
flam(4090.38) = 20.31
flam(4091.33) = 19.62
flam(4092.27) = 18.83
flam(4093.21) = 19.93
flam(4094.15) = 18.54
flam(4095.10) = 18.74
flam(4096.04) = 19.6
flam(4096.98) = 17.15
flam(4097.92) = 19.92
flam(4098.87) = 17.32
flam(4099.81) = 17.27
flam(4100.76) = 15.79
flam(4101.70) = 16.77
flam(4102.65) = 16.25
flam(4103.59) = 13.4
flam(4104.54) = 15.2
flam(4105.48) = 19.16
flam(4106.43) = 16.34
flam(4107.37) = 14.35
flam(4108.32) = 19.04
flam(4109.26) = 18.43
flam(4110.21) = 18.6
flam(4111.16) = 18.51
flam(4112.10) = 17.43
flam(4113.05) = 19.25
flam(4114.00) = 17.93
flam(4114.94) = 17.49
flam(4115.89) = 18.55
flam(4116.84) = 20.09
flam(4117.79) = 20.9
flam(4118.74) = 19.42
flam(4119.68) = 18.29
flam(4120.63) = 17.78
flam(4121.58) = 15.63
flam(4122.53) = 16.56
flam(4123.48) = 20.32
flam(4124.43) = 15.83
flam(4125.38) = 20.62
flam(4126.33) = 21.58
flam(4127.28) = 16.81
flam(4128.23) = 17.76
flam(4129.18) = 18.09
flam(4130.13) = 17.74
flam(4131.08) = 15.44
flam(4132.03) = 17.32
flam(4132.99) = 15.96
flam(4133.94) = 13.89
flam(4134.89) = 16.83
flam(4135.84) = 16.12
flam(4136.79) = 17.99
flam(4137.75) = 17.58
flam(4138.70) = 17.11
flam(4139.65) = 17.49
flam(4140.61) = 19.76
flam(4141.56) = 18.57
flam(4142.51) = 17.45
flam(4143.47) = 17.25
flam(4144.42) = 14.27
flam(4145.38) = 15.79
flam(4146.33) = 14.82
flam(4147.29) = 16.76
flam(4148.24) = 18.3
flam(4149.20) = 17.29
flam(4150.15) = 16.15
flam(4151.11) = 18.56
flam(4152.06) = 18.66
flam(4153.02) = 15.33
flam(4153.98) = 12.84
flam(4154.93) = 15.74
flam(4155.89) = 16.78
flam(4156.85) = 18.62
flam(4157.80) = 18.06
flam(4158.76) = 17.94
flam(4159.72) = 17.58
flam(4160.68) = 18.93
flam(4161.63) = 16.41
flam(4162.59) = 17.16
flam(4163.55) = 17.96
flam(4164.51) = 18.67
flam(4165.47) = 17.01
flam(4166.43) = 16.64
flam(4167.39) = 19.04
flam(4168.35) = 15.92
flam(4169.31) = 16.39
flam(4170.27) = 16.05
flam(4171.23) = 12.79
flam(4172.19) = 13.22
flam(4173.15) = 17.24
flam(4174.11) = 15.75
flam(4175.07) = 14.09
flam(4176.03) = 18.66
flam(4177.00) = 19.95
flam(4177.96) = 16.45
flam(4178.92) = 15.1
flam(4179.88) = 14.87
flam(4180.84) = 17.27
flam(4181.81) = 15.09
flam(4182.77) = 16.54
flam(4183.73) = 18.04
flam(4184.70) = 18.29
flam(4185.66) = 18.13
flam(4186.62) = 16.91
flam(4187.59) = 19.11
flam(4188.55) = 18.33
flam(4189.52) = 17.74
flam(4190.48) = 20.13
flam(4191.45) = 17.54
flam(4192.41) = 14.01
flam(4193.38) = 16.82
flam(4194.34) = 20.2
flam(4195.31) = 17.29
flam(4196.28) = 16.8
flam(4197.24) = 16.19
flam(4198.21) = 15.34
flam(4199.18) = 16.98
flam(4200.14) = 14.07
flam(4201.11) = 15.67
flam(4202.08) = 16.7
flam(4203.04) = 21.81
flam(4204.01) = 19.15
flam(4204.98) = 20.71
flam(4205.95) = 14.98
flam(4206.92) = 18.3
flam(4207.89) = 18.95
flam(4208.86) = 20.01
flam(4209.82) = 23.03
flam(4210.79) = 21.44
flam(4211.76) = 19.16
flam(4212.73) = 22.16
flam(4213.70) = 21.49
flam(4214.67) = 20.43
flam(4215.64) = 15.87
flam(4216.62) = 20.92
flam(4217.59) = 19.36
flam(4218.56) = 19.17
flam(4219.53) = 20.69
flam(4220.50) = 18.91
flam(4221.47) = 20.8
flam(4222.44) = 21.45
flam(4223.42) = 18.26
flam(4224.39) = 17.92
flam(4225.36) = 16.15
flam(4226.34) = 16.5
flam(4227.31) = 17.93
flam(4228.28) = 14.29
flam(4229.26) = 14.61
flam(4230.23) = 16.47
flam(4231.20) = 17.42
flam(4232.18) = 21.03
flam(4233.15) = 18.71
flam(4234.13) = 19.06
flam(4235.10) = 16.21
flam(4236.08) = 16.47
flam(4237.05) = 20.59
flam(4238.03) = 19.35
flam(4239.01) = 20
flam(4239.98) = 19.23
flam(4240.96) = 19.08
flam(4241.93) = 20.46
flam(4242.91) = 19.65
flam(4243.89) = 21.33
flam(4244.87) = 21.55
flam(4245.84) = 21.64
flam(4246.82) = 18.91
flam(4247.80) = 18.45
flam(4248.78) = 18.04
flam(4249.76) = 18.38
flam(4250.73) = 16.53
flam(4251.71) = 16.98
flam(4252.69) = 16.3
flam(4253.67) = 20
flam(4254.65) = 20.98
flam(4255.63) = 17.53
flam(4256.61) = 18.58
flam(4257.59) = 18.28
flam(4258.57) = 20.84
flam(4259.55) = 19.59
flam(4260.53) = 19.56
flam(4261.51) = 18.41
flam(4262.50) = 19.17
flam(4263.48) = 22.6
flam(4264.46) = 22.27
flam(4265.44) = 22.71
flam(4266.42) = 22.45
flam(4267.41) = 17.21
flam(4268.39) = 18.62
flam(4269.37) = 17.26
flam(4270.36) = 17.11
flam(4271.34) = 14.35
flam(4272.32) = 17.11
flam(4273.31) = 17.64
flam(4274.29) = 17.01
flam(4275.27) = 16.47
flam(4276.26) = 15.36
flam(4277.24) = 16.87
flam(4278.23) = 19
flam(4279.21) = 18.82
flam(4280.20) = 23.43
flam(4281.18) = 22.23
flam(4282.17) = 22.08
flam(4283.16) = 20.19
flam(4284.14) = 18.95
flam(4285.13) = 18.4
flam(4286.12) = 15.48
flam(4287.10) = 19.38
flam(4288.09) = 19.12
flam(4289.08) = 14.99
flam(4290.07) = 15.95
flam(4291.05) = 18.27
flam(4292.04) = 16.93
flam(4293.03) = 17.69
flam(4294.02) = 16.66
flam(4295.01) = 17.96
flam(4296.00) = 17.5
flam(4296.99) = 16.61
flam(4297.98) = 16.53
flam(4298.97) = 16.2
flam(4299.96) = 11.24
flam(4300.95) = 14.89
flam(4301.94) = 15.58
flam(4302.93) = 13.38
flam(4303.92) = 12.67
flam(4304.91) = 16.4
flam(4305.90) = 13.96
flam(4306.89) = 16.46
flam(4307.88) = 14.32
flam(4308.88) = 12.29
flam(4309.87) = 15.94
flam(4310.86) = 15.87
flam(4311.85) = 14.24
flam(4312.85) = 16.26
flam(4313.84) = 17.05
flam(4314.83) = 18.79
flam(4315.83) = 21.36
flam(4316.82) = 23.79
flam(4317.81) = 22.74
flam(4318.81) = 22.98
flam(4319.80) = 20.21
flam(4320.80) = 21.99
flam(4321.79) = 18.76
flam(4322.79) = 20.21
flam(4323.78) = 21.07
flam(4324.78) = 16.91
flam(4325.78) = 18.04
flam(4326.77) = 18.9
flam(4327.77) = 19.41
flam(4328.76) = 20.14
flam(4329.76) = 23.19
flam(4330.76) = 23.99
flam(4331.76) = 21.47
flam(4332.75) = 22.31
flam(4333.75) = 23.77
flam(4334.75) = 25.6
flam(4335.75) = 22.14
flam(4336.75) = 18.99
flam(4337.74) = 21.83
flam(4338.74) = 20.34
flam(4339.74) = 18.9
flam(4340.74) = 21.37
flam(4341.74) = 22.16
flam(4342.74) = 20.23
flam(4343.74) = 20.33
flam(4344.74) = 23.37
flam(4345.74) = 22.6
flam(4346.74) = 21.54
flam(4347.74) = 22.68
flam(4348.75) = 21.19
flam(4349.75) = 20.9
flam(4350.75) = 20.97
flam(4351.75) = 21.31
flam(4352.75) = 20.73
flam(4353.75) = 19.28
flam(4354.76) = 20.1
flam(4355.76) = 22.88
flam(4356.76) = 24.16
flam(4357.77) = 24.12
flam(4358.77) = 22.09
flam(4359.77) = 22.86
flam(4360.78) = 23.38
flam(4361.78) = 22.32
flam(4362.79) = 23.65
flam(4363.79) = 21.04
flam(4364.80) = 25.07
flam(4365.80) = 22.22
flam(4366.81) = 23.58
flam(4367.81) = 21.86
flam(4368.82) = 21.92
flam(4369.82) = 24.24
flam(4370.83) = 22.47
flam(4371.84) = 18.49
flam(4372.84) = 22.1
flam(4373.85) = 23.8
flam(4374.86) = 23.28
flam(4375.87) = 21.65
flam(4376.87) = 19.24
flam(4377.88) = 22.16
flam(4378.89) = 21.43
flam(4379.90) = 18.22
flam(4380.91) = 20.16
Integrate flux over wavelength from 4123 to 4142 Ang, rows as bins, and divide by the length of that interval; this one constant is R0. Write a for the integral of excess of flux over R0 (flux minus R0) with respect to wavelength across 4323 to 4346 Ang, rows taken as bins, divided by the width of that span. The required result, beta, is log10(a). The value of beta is 0.55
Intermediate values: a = 3.51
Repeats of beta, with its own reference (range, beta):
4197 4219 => 0.07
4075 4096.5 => 0.04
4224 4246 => -0.08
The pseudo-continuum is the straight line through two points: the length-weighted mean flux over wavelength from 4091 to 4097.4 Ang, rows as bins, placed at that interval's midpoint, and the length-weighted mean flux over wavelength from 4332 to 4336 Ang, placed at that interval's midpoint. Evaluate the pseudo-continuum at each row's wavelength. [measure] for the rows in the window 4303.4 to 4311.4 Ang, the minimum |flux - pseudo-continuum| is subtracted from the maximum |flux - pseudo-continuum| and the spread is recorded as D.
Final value 4.2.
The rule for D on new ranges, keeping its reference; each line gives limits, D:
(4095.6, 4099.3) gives 1.2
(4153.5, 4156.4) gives 3.9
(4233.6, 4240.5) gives 4.3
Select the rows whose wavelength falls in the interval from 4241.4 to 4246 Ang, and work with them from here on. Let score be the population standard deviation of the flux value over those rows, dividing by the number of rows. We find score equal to 0.76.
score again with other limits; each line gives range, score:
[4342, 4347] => 1.23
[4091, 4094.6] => 0.57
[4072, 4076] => 1.82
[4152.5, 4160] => 1.78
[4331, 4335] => 1.57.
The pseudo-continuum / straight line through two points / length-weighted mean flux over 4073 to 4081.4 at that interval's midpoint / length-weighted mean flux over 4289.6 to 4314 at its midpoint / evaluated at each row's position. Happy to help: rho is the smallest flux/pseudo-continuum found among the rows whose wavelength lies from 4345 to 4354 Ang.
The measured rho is 1.27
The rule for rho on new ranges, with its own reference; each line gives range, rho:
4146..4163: 0.76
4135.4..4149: 0.84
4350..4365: 1.27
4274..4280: 0.97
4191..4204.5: 0.84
